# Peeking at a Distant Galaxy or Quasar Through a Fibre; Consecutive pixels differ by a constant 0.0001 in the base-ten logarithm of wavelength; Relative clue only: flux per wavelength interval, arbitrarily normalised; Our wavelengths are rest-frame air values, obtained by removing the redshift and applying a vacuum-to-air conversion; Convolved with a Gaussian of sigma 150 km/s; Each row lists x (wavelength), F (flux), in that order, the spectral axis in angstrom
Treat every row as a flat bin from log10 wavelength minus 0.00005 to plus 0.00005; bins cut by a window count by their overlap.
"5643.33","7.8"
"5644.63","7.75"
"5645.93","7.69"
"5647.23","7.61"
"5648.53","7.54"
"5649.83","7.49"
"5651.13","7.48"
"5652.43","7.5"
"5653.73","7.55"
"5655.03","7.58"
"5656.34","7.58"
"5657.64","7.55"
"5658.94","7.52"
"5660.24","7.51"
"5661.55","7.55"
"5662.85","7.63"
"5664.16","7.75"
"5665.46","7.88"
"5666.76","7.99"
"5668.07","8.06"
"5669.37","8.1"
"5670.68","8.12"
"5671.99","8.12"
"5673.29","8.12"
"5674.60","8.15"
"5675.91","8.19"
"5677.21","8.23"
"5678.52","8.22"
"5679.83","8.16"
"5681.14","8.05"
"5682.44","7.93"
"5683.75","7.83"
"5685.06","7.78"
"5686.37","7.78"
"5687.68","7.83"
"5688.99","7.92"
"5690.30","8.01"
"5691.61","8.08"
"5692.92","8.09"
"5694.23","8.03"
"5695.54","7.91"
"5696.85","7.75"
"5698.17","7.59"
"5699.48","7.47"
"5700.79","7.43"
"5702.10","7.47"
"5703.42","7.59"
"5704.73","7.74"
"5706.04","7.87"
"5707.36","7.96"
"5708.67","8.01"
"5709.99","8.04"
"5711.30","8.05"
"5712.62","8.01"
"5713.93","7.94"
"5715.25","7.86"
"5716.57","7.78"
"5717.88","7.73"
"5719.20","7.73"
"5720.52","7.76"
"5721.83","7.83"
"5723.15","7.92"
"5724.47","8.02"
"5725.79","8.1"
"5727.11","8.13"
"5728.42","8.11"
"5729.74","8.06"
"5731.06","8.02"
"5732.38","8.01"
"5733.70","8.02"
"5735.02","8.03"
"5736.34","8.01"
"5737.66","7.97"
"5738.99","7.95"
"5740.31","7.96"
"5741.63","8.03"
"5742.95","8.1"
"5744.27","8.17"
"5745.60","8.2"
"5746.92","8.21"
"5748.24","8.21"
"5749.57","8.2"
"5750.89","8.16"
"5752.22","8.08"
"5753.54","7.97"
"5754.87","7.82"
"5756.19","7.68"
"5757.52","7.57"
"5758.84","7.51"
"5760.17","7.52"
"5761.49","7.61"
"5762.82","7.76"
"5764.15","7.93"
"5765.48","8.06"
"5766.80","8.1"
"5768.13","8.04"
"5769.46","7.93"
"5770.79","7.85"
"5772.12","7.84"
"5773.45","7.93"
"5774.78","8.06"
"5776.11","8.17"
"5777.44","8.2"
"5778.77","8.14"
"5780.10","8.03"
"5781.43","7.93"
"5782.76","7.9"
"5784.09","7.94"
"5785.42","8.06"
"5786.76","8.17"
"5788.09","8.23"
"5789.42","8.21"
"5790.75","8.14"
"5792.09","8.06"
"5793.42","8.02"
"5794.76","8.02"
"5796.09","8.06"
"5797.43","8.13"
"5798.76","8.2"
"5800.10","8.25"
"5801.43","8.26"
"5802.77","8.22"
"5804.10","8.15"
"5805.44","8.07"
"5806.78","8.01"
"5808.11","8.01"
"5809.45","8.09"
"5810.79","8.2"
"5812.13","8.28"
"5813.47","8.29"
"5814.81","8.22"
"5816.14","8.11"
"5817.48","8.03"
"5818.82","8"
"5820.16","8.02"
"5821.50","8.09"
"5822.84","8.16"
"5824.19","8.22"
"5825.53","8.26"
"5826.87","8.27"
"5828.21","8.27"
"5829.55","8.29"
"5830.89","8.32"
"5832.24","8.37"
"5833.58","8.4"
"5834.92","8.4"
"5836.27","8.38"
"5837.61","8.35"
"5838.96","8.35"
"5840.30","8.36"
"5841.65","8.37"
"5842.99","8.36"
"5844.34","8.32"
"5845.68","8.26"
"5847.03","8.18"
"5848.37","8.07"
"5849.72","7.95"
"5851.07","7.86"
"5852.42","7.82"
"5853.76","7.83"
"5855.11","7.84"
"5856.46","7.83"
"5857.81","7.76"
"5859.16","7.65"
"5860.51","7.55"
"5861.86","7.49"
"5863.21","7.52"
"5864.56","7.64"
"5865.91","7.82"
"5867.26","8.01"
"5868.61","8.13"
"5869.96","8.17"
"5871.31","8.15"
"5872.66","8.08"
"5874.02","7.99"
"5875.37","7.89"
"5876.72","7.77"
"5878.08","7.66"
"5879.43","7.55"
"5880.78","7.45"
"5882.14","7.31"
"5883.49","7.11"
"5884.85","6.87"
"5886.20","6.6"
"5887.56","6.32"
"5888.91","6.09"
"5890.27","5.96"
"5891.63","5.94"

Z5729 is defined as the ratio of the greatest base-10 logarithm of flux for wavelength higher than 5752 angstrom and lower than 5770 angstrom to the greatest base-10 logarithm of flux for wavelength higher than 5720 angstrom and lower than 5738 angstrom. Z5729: 1.00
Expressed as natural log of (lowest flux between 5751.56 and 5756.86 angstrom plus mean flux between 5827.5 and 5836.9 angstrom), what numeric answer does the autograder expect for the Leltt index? 2.77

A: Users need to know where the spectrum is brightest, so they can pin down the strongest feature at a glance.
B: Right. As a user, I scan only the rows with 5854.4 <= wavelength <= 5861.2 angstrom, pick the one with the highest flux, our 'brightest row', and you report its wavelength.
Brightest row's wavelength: 5855.11 angstrom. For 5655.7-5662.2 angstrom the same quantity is 5656.34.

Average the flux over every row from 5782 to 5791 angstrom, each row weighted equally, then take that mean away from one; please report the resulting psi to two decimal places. -7.09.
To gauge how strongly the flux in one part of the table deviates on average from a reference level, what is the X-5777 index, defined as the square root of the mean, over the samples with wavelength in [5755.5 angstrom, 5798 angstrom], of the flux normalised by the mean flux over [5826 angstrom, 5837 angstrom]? 0.98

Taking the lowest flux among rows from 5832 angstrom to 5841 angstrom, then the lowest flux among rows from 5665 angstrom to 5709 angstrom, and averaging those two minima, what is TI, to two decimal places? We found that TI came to 7.89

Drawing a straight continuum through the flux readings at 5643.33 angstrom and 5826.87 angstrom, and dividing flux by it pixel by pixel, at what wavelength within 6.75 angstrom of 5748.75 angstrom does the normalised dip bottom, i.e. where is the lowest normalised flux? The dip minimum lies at 5754.87 angstrom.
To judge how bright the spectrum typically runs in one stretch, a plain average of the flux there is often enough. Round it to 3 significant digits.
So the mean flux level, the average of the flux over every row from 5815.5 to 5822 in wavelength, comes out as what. 8.05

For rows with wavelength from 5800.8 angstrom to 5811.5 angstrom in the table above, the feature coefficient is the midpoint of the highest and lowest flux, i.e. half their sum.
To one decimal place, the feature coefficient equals 8.1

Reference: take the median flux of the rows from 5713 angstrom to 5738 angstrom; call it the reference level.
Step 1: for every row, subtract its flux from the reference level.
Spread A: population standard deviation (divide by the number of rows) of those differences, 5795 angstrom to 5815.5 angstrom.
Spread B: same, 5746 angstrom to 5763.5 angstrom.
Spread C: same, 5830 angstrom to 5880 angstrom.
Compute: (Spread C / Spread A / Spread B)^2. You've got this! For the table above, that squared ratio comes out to 139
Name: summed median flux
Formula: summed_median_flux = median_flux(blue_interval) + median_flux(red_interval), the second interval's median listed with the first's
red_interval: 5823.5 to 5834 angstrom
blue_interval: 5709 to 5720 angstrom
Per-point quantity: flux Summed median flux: 16.2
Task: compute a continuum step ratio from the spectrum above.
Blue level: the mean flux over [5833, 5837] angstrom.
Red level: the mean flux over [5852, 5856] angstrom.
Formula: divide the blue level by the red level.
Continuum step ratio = 1.07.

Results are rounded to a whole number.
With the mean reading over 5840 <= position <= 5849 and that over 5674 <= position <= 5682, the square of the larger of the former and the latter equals 68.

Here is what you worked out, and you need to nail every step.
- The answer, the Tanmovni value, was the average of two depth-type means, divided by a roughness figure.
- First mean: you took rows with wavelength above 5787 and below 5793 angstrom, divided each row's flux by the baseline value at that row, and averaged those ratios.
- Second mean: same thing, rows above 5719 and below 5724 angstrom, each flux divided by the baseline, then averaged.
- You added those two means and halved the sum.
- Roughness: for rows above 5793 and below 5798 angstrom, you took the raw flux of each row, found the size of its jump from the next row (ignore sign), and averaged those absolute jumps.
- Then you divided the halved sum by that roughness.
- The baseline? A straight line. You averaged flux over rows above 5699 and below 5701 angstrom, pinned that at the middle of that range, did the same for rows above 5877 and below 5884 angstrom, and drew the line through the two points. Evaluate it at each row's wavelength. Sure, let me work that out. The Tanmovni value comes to 29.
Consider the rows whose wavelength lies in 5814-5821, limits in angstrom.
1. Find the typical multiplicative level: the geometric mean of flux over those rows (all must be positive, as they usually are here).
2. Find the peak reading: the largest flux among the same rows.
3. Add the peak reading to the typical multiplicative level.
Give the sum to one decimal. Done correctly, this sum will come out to 16.3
